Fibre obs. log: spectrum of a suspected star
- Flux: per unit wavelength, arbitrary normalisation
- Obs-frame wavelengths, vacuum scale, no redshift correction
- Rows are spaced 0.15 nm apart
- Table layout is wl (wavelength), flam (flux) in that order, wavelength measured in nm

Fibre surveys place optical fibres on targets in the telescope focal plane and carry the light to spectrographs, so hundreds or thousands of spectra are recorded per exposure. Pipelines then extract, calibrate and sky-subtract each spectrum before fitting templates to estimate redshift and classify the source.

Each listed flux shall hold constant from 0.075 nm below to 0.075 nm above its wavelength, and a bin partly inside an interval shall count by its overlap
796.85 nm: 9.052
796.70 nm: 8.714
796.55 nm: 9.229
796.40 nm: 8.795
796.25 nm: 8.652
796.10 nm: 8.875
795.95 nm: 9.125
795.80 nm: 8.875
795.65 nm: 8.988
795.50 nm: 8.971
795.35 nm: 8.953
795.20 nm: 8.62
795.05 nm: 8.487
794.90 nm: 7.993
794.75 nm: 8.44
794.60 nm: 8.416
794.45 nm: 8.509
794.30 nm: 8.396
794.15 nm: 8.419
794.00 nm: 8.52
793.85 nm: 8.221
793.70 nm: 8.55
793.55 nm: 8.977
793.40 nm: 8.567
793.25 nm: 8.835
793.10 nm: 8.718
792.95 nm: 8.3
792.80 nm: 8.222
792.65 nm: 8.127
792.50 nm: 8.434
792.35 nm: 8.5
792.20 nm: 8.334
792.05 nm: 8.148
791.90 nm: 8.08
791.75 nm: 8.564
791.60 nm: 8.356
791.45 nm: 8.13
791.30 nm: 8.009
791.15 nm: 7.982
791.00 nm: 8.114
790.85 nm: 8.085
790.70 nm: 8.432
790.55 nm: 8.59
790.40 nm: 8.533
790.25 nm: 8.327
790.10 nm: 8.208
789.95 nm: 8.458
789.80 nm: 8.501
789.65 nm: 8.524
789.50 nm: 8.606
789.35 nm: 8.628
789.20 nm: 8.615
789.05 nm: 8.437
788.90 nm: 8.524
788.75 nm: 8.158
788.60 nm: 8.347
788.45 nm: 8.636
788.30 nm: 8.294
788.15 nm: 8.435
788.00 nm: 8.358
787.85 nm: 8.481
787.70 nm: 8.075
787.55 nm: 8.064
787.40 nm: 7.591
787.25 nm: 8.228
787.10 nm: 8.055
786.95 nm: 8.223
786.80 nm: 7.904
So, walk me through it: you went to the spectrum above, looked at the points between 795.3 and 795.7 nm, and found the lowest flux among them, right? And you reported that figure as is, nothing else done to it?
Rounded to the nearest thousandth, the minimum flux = 8.953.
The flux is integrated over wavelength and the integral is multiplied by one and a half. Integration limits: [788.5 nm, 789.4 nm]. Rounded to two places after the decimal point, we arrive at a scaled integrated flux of 11.41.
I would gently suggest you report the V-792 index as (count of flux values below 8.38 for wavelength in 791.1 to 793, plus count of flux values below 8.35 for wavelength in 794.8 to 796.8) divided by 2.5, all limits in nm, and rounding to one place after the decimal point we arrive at 4.4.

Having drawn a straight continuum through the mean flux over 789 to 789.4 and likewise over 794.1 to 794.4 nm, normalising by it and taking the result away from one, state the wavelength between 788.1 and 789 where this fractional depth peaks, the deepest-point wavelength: 788.75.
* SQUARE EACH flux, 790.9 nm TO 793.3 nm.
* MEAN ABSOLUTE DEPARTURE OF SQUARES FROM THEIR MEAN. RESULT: 3.4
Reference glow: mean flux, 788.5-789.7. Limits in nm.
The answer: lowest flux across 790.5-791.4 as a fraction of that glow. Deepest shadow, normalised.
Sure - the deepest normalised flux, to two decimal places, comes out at 0.94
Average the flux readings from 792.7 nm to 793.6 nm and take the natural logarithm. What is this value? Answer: 2.15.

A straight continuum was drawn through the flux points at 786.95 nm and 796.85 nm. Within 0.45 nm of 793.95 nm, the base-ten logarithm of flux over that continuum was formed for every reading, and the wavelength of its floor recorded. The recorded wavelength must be 793.85 nm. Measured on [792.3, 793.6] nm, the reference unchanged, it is 792.65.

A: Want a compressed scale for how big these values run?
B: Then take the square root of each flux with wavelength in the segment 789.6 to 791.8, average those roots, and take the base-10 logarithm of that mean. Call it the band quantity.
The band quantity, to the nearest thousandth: 0.460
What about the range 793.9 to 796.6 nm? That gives 0.469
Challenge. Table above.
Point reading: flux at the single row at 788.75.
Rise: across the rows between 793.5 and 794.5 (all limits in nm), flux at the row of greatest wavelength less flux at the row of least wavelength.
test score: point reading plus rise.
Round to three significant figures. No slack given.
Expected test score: 7.69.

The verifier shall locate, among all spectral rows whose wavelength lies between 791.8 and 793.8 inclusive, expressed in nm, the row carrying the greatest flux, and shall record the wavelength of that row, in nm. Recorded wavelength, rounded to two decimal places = 793.55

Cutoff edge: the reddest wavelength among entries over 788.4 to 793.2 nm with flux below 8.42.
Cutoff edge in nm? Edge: 792.95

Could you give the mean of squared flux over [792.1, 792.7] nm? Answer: 69.7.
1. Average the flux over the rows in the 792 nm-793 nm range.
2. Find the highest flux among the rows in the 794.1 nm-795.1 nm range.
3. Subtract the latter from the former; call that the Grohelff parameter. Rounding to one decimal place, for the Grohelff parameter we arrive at -0.2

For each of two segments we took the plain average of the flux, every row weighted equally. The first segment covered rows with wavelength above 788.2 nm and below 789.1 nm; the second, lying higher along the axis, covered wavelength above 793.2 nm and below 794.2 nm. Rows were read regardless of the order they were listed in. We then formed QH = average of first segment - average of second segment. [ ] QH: -0.18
